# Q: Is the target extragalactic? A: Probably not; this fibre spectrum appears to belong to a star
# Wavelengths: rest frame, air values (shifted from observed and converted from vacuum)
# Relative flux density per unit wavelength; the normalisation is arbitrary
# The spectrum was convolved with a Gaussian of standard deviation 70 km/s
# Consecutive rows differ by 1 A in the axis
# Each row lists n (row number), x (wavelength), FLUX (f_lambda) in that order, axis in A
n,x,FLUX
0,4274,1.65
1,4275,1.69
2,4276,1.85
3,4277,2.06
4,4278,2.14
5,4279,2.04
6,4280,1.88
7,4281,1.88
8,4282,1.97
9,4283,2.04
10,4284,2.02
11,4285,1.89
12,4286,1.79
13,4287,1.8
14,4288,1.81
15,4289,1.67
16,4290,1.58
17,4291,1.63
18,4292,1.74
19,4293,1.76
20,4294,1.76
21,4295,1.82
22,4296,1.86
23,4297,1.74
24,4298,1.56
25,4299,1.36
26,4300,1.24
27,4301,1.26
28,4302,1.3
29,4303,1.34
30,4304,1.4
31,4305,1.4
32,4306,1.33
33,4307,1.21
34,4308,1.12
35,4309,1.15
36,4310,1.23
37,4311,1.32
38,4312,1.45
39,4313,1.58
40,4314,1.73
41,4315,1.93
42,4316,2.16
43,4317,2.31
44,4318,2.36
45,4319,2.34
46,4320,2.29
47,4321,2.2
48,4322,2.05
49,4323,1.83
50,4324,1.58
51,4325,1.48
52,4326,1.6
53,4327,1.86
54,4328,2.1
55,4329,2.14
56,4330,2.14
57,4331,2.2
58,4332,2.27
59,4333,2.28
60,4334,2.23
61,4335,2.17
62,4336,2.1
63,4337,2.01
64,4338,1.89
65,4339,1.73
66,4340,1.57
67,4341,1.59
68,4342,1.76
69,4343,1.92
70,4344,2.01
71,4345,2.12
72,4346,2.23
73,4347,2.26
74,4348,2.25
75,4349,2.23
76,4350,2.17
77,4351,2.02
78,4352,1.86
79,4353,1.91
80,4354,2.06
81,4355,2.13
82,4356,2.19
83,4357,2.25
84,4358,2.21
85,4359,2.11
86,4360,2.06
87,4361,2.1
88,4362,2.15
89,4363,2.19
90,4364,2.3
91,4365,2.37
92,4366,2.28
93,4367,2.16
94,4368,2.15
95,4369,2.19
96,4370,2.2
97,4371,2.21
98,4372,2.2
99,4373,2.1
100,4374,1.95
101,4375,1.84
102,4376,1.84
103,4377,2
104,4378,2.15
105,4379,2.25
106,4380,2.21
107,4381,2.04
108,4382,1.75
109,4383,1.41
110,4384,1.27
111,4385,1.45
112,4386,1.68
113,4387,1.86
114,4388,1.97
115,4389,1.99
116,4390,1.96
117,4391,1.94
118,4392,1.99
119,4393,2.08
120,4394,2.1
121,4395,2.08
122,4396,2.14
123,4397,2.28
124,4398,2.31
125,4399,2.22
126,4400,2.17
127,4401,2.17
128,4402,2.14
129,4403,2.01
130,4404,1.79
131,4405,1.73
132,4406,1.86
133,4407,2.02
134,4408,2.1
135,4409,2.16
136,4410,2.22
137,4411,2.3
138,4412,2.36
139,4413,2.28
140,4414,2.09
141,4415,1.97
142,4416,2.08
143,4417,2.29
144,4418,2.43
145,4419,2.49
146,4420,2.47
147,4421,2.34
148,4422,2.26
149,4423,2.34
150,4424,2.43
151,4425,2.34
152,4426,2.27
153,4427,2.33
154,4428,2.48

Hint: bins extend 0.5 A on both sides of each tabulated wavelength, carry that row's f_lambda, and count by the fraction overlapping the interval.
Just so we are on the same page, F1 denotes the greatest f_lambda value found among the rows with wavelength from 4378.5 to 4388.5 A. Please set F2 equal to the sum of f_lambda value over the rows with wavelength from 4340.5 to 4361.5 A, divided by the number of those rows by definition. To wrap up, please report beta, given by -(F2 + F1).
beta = -4.32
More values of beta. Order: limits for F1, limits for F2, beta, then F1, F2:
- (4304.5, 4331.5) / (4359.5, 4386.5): -4.38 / 2.36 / 2.02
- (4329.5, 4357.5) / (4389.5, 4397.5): -4.35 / 2.28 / 2.07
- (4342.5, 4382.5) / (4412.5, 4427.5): -4.66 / 2.37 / 2.29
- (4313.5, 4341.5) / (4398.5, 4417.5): -4.46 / 2.36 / 2.10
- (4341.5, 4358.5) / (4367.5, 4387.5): -4.20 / 2.26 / 1.94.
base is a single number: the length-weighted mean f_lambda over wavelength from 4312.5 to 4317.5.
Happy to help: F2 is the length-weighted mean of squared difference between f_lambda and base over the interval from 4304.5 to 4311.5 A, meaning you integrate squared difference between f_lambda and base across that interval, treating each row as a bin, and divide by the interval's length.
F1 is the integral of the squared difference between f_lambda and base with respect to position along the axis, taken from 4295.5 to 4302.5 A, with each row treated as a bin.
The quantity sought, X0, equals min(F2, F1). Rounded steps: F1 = 1.9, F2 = 0.49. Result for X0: 0.49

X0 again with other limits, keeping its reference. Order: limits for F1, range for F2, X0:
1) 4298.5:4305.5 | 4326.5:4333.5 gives 0.06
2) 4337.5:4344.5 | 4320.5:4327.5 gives 0.08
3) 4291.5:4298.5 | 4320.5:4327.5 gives 0.08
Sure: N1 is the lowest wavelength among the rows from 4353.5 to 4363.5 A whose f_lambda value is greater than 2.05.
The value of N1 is 4354 A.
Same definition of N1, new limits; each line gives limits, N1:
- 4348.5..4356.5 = 4349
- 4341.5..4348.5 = 4345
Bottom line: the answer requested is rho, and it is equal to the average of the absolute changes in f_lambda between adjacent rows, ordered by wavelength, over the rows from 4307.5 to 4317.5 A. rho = 0.13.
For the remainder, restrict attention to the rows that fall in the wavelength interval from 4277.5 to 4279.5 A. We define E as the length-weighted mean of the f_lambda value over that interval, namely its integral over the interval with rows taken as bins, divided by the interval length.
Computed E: 2.09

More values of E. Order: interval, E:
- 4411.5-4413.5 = 2.32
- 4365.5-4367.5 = 2.22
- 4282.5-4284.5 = 2.03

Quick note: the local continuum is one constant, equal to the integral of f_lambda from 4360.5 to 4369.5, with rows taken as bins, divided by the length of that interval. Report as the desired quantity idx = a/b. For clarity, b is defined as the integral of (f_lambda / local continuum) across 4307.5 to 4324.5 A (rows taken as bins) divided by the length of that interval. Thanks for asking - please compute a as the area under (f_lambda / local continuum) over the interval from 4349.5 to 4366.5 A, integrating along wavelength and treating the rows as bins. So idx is 20.2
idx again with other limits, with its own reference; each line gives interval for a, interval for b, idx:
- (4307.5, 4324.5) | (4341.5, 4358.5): 14.6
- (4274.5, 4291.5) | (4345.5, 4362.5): 14.9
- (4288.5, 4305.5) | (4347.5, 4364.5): 12.4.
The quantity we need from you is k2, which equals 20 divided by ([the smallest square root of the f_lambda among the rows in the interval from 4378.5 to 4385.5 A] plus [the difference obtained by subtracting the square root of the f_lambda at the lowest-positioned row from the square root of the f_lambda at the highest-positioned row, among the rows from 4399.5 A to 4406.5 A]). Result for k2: 19.7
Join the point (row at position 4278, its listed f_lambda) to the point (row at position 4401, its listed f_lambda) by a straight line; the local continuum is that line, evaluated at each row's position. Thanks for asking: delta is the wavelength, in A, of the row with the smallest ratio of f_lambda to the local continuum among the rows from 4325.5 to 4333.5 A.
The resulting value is 4326 A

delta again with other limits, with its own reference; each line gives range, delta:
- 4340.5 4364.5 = 4341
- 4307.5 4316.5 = 4308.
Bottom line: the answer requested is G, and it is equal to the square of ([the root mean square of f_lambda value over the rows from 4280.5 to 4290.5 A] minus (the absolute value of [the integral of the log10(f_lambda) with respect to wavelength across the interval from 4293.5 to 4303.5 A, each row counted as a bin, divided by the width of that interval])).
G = 2.8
